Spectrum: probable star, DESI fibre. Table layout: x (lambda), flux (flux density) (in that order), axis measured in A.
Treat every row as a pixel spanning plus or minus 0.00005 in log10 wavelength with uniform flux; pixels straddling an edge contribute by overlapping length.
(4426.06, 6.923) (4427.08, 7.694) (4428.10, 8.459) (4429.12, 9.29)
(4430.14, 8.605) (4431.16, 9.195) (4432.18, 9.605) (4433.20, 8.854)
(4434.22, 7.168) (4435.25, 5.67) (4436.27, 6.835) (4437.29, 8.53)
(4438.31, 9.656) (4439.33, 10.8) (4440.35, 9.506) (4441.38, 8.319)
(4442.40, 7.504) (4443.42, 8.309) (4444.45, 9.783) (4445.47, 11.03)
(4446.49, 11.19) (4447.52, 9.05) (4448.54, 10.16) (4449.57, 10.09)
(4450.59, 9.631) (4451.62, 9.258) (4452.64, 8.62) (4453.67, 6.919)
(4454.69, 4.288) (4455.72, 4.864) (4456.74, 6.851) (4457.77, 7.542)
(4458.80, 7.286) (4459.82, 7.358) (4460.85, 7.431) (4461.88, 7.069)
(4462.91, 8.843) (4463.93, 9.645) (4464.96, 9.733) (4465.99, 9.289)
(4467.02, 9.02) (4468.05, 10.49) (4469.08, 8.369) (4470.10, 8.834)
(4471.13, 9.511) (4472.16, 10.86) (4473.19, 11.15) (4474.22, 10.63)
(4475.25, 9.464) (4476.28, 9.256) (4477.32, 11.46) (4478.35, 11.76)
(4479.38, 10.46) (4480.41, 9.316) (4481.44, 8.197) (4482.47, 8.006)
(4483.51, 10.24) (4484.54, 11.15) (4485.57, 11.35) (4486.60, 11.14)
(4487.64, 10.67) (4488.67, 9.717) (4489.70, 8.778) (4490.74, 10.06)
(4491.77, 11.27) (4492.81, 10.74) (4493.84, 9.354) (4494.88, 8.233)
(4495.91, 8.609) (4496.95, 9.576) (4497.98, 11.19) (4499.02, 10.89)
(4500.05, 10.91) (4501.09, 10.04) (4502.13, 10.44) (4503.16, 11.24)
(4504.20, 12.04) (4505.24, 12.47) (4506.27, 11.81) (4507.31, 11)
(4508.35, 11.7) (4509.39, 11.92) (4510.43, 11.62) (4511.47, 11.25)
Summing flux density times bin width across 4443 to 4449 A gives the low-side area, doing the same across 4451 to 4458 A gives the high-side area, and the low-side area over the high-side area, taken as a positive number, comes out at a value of 1.2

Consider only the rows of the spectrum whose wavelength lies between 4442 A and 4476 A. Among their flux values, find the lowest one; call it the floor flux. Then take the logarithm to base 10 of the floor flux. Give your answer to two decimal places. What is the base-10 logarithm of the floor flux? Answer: 0.63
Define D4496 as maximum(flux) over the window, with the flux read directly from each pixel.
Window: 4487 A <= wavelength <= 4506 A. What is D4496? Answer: 12.47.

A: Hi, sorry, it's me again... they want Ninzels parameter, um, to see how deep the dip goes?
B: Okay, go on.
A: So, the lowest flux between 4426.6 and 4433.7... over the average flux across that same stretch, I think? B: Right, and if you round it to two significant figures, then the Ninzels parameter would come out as 0.87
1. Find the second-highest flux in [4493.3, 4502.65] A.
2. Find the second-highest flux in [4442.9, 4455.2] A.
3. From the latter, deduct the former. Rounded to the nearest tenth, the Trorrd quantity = 0.1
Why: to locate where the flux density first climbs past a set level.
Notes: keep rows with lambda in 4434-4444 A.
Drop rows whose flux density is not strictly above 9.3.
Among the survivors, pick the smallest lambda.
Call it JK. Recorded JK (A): 4438.31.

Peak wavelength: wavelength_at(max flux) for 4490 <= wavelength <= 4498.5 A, 4491.77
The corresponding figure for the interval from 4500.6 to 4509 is 4505.24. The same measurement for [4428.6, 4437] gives 4432.18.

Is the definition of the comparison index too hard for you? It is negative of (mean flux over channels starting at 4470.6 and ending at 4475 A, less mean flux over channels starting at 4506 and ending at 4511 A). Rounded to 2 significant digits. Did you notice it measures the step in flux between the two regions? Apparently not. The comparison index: 1.1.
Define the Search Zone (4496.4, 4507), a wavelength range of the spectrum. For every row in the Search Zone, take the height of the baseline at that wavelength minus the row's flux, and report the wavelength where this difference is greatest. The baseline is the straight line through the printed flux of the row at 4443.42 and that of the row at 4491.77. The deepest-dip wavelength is 4496.95 A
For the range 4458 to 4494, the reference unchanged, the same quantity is 4482.47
